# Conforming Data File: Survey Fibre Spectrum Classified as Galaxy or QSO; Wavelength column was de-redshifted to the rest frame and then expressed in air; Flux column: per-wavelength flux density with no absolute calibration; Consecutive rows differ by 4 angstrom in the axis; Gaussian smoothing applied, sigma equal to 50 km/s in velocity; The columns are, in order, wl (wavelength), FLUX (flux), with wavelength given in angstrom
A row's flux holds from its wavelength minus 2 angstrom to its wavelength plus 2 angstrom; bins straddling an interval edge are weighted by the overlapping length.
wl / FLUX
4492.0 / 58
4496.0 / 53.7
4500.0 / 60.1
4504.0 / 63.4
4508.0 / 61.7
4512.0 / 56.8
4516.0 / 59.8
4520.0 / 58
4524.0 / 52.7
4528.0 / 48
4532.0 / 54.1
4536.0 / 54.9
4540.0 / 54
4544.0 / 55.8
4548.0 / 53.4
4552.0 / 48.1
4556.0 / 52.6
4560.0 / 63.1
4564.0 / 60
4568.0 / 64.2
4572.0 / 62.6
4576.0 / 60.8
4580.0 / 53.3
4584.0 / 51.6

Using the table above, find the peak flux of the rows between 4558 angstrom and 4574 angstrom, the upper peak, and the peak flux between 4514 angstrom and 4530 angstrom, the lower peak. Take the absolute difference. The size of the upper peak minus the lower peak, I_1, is 4.4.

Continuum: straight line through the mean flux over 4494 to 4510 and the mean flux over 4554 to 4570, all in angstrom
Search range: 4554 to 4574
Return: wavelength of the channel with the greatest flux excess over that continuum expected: 4568.0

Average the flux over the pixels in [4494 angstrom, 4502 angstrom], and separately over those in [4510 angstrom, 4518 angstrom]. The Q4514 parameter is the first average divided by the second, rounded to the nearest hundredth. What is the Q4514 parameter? 0.98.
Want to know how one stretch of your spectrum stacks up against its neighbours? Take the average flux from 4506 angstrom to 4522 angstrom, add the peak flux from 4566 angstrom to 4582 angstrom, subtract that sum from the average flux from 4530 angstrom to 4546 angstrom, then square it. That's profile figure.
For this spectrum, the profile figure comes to 4703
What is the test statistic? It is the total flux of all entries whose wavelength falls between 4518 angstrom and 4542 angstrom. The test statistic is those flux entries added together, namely 322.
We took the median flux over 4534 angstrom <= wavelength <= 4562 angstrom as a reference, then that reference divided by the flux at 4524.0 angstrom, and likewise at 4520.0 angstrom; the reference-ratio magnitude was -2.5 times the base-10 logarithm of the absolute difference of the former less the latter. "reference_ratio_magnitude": 2.6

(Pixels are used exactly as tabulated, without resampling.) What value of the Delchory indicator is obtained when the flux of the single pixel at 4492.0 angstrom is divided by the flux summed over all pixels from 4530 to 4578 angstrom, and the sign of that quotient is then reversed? -0.0848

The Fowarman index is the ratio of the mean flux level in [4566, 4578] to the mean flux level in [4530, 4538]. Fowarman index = 1.15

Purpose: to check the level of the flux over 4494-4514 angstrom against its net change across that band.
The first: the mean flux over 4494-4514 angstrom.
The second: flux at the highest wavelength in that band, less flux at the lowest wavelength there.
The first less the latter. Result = 56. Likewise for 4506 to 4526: 67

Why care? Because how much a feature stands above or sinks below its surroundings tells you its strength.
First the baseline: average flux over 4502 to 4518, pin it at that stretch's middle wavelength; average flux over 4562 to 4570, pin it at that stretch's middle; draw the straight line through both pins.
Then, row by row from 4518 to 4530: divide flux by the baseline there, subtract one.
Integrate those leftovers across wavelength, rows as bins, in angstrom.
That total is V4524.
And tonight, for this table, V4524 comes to -1.57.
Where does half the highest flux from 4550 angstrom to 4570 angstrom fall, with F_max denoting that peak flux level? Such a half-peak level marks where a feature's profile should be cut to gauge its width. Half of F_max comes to 32.1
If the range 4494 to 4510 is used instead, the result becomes 31.7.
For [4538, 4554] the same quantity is 27.9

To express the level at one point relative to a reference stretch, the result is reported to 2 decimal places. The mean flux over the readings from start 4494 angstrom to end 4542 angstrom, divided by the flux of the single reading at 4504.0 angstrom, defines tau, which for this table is 0.89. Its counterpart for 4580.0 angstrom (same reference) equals 1.06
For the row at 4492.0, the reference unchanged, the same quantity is 0.97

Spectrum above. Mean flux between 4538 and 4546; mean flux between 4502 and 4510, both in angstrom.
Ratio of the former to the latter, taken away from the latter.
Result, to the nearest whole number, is 62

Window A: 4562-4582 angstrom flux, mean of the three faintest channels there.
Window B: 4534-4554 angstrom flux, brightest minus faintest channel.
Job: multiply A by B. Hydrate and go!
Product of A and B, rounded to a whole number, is 447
